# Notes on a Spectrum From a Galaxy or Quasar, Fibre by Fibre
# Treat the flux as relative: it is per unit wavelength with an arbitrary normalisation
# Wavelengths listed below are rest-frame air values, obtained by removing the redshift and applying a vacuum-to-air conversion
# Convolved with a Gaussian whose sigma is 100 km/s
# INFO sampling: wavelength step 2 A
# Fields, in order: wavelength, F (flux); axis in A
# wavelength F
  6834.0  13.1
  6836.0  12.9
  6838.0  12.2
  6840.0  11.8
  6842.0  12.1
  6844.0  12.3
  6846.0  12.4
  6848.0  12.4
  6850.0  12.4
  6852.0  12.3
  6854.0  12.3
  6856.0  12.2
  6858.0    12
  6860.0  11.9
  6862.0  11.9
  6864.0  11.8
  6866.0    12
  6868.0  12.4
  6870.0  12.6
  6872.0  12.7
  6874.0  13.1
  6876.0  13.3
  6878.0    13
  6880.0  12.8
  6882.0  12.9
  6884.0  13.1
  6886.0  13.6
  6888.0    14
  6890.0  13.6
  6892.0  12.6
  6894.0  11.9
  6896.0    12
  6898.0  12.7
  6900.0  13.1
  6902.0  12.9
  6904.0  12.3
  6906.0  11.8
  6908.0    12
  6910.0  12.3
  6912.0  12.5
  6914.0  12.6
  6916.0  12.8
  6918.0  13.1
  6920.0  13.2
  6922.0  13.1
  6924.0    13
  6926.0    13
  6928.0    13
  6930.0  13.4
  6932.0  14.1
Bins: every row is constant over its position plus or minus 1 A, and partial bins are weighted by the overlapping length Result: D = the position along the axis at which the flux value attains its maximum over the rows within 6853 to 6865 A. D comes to 6854.0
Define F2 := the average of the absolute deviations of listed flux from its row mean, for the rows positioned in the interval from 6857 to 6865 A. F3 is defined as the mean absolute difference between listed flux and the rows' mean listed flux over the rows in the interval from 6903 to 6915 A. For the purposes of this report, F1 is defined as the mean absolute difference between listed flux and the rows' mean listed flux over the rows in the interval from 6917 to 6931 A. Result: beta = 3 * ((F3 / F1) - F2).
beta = 6.4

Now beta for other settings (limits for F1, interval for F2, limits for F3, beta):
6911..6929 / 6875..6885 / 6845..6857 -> 0.6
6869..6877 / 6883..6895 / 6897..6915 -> 1.8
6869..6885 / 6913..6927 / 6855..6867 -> 1.1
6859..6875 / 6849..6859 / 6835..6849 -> 1.4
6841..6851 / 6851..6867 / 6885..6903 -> 17.3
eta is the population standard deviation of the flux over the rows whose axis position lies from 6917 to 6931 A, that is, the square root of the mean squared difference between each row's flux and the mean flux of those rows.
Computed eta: 0.14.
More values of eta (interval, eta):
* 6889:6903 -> 0.55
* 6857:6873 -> 0.33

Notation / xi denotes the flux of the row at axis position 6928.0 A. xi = 13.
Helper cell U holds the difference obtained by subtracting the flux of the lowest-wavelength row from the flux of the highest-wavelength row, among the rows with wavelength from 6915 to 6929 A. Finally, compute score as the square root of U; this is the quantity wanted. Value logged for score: 0.45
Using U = 0.20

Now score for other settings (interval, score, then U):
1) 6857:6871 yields 0.77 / 0.60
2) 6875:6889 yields 0.84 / 0.70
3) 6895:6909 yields 0.00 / 0.00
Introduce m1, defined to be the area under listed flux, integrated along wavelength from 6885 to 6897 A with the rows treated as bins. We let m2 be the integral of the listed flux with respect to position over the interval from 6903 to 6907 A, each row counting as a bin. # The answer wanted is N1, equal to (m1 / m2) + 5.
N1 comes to 8.2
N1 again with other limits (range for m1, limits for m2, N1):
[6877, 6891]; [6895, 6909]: 6.1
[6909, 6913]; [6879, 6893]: 5.3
